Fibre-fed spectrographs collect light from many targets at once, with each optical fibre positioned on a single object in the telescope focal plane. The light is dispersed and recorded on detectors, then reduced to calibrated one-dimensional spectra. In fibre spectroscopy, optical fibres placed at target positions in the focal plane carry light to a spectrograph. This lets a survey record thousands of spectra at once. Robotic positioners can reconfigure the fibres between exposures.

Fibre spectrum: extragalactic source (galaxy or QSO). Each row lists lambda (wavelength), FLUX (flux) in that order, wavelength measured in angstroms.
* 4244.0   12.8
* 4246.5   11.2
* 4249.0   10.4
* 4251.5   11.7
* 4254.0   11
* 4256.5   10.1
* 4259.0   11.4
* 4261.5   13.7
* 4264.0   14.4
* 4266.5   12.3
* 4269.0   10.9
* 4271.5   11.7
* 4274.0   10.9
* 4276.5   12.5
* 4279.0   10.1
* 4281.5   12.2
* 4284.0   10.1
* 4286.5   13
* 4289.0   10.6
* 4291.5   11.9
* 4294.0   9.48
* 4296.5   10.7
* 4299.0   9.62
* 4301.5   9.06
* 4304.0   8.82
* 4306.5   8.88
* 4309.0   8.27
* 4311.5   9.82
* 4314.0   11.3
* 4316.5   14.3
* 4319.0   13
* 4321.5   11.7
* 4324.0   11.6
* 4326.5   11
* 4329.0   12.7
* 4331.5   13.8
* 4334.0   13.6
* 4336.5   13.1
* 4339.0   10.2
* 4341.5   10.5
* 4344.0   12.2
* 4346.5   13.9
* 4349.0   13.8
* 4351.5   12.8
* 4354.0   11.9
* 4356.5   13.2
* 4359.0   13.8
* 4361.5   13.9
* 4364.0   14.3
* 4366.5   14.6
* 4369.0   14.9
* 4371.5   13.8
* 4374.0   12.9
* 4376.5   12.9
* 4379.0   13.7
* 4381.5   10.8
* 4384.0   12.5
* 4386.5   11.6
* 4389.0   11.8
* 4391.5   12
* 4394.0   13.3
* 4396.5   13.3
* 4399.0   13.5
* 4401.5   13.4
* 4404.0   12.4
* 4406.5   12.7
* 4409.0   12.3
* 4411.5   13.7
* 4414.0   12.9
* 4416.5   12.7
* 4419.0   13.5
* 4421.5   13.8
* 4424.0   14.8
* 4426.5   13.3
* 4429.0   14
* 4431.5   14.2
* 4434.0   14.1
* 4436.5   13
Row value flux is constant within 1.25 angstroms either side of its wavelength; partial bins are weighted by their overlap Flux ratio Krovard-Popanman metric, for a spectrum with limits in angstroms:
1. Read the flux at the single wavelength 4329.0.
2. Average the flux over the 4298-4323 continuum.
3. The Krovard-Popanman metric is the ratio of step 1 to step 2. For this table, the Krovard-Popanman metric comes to 1.21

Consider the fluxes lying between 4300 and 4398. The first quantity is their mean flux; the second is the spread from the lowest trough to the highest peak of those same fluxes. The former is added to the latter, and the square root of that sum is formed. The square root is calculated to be 4.35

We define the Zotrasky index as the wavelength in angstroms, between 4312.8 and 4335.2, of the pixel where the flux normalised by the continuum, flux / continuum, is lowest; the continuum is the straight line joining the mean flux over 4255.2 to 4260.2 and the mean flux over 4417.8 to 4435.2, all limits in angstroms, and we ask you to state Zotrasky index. 4326.5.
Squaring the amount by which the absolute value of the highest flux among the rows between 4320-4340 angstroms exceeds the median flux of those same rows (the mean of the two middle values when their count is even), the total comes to 2.6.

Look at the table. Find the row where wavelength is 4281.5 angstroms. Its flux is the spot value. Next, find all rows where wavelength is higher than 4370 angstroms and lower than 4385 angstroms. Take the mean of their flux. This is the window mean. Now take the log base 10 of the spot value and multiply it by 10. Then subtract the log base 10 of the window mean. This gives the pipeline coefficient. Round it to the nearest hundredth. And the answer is 9.76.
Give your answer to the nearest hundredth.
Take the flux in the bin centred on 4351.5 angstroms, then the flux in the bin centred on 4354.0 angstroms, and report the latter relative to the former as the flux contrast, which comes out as 0.93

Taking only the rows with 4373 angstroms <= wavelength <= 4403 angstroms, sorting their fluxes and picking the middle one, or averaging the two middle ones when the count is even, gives 12.9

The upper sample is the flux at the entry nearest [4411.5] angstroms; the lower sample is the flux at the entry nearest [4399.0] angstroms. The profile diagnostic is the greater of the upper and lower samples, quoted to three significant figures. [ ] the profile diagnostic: 13.7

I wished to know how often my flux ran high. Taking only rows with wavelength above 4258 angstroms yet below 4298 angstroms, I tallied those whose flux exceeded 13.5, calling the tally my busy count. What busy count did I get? 2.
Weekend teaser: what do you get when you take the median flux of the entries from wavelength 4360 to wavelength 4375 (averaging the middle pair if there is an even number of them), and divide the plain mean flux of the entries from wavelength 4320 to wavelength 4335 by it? 0.88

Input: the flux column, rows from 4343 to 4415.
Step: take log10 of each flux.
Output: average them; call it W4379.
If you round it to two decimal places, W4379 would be 1.11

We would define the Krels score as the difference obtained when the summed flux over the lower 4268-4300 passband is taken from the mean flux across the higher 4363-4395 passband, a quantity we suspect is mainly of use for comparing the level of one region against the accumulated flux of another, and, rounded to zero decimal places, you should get -131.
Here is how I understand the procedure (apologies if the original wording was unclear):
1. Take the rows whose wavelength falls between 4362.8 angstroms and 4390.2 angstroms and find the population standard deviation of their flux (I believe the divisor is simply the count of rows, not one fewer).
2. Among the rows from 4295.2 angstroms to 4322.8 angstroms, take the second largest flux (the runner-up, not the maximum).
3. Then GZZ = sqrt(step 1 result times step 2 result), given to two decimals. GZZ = 4.05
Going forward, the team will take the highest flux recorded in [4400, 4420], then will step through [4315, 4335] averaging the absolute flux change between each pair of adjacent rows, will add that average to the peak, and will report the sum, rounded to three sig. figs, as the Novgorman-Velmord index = 14.6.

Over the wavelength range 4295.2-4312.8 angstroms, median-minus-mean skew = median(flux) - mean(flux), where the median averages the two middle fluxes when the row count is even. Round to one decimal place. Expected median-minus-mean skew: -0.3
